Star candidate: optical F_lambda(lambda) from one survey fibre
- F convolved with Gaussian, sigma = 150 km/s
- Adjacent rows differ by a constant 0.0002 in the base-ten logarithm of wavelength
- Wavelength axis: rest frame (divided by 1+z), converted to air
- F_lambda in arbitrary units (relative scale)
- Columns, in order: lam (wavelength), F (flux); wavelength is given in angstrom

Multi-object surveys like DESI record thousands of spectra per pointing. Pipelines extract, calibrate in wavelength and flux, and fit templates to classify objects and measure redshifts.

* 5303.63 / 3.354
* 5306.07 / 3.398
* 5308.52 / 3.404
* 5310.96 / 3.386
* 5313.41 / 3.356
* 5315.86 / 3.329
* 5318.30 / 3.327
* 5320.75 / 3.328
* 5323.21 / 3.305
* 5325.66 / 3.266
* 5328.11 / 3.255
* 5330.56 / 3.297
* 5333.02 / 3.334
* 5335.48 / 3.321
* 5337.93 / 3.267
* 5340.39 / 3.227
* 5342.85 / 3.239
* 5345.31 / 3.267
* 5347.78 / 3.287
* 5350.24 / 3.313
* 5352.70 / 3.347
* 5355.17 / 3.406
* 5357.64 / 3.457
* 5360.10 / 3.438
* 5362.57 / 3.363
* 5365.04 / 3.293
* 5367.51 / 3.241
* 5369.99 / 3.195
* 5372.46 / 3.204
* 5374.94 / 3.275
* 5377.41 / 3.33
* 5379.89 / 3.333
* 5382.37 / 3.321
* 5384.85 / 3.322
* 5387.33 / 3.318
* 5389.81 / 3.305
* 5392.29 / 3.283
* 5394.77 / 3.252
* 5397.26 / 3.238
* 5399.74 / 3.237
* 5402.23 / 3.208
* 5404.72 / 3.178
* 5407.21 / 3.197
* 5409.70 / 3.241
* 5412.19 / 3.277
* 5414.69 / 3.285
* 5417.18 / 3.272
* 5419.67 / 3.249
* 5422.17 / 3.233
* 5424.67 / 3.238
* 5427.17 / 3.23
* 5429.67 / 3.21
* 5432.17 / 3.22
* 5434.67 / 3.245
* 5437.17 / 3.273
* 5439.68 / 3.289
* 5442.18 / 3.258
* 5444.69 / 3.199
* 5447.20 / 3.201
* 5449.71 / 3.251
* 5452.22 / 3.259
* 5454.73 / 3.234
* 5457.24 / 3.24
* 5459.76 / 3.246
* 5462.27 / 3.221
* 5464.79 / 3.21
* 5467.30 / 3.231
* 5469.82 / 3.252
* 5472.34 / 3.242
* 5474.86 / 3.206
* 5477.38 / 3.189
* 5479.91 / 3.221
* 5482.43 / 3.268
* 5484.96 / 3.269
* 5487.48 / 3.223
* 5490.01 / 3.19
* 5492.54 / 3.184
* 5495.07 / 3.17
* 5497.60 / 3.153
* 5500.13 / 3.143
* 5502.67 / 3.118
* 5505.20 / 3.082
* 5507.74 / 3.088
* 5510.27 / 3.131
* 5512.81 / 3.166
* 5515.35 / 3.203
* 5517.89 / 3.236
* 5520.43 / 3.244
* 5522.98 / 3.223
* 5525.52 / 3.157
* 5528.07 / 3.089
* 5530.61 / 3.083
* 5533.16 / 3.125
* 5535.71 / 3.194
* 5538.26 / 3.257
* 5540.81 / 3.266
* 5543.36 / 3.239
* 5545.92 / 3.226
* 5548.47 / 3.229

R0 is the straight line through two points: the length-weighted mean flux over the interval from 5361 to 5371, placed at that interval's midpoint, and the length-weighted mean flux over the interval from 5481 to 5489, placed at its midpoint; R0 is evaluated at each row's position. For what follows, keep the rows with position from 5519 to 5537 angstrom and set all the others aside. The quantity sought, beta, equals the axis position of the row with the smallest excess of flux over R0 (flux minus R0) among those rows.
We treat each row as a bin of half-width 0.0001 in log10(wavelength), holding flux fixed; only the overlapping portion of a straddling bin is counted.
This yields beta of 5530.61 angstrom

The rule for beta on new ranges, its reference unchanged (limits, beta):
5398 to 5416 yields 5404.72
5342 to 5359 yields 5342.85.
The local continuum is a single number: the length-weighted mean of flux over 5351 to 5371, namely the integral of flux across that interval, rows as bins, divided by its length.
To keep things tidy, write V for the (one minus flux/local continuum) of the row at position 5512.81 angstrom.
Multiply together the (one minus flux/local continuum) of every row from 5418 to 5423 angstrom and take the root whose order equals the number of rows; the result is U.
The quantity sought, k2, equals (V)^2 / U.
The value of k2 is 0.09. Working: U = 0.030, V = 0.053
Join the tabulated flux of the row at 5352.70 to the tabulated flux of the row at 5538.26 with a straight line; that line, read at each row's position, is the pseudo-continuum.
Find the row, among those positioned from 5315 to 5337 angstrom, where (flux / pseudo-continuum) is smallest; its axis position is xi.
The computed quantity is 5328.11 angstrom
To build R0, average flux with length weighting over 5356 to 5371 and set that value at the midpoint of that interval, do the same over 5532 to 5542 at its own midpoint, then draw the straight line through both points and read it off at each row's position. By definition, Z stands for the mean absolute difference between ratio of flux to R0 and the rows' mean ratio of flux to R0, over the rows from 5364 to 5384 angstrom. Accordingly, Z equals 0.0143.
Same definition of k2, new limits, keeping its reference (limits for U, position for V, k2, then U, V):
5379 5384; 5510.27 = 0.91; 0.004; 0.063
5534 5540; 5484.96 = 0.01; 0.034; 0.022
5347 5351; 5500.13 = 0.29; 0.012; 0.060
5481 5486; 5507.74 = 0.26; 0.022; 0.076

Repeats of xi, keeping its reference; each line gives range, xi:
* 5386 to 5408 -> 5404.72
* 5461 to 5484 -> 5477.38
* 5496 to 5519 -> 5505.20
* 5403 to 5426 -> 5404.72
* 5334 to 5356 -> 5340.39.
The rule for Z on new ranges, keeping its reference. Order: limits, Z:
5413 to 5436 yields 0.0049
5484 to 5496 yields 0.0089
